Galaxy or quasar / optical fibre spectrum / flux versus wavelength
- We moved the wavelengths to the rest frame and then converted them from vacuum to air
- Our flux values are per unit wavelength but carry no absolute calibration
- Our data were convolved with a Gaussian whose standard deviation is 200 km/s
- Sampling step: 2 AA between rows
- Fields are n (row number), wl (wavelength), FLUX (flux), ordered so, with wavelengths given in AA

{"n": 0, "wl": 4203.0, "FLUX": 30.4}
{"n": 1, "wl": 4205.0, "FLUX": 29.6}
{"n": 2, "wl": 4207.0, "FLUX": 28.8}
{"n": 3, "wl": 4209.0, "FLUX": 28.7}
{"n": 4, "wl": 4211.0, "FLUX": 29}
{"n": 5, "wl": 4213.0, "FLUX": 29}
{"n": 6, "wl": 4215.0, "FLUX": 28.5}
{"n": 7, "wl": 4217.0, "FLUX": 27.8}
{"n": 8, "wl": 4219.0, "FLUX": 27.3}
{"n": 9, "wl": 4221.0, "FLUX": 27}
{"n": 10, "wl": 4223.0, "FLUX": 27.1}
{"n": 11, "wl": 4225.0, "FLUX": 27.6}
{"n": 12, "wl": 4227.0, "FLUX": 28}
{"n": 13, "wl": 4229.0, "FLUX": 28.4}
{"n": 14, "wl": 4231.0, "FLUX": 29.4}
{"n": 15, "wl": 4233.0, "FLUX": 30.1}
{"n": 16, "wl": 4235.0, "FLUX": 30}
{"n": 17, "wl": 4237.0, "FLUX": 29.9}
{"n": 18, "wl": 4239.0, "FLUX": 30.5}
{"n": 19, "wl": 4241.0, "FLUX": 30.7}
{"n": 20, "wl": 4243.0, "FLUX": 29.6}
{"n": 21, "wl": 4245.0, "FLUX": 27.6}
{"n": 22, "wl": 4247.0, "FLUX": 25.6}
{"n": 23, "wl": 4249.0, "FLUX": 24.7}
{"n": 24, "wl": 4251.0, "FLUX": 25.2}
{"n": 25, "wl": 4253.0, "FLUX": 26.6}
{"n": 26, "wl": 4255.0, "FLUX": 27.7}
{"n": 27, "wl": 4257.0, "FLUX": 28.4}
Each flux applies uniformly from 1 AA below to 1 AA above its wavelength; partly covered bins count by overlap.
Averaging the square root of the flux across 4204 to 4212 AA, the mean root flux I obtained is 5.39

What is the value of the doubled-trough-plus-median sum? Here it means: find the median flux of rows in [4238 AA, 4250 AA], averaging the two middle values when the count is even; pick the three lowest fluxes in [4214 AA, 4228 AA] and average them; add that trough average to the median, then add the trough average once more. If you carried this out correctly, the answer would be 82.9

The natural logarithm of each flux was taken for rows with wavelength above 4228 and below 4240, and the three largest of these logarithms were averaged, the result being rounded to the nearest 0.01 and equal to 3.41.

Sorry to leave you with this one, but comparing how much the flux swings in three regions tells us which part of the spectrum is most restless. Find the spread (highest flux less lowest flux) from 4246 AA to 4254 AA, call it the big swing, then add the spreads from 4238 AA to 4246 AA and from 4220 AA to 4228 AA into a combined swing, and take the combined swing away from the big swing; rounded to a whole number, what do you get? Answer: -2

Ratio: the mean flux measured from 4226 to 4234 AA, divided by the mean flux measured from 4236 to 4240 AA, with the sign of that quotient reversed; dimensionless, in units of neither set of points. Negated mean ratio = -0.96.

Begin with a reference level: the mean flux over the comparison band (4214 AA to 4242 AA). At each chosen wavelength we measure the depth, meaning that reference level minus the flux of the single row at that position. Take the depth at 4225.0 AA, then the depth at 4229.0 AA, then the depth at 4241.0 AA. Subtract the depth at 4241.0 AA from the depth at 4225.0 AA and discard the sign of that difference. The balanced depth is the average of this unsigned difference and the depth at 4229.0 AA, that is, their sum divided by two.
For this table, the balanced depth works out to 1.7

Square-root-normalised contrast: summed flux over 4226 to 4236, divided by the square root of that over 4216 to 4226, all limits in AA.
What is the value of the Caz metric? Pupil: 12.5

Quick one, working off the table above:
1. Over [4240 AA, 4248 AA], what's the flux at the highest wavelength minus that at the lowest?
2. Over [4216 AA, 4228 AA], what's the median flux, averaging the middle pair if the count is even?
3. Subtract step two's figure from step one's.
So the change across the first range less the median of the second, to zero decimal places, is -33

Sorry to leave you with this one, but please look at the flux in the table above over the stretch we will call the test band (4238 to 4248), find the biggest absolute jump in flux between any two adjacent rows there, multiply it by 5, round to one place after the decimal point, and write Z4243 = 10.0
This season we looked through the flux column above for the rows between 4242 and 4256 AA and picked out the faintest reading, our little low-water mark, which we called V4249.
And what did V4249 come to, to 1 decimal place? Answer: 24.7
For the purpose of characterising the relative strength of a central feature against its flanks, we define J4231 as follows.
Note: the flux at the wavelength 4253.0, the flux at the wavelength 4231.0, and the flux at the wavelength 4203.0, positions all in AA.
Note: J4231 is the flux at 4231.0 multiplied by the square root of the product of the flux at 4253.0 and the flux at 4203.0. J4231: 836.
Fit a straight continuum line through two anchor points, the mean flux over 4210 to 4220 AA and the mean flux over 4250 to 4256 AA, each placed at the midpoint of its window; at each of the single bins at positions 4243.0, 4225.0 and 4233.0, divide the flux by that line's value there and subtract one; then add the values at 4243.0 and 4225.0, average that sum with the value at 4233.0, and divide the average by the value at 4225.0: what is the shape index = -11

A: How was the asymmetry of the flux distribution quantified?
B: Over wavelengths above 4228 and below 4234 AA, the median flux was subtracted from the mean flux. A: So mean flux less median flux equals -0.10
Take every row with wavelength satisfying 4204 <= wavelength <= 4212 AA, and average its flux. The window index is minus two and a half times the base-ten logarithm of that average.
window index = -3.66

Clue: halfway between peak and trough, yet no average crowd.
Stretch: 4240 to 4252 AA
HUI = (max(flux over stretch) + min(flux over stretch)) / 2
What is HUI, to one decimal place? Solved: 27.7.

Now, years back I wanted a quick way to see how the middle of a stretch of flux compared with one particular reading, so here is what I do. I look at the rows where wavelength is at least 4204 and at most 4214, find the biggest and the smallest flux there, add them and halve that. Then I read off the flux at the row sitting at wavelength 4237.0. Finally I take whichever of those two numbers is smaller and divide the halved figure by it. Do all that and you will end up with 1.00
